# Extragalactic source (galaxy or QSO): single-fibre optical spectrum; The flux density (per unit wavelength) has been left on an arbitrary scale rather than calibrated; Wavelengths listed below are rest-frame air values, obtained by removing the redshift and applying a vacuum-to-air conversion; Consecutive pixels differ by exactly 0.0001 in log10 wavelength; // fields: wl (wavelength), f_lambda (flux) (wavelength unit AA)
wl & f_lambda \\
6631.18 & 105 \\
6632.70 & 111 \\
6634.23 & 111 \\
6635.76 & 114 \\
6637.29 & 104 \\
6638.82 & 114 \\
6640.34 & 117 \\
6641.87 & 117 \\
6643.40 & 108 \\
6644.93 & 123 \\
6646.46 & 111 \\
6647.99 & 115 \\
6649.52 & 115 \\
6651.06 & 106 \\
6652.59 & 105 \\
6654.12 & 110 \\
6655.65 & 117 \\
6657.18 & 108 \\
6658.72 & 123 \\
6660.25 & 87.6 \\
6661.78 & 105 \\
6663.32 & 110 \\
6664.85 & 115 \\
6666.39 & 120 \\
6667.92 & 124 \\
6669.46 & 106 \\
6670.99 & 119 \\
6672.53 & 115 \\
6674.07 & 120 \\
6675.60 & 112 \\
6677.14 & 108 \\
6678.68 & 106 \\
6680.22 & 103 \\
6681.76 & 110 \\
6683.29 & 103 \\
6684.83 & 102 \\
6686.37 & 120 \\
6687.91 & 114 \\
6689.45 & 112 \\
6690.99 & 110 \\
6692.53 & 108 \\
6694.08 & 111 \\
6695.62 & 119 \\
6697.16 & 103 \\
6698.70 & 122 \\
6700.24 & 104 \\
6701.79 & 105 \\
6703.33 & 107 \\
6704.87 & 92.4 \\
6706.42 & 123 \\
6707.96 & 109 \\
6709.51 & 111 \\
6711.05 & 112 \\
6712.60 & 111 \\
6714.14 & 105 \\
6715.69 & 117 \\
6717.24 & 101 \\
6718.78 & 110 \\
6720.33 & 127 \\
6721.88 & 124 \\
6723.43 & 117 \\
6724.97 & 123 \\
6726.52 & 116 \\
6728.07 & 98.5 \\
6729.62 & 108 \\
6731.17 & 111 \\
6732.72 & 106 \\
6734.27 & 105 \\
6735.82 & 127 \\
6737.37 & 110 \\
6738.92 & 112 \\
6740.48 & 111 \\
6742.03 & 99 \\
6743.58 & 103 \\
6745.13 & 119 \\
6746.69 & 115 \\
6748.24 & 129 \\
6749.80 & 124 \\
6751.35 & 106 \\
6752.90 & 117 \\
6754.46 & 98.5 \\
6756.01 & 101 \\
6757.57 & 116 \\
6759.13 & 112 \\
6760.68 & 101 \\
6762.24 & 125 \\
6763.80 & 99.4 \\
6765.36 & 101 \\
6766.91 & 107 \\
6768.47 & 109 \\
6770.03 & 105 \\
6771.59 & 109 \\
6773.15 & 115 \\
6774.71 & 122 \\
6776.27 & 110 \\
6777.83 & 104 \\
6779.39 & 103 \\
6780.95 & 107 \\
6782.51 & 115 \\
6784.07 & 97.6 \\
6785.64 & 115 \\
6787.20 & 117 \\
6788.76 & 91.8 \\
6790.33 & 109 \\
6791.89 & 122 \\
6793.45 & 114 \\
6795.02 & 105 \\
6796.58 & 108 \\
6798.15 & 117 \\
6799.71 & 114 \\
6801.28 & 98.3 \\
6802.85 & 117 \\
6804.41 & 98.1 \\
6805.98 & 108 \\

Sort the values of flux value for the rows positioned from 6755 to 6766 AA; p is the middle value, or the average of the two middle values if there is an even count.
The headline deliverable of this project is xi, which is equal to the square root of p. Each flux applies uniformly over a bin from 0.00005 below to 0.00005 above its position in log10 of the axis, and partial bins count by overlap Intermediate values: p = 101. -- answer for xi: 10.05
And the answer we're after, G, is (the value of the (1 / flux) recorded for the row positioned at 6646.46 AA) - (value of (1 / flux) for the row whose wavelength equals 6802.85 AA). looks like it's 0.0005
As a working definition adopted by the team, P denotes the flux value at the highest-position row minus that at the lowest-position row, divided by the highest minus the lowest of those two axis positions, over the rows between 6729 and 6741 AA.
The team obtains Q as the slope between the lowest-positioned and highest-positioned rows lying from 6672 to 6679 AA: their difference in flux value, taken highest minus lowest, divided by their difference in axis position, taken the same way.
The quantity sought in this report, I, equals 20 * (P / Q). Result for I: -4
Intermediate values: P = 0.3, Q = -1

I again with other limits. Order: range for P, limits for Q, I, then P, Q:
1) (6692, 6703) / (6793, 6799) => -10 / -0.3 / 1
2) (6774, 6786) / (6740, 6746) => -7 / -0.6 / 2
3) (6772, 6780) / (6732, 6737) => -6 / -1.9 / 7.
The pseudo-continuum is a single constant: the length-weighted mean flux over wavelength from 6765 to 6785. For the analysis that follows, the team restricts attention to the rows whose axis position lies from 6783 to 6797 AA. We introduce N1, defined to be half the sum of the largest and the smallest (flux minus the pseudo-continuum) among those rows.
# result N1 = -1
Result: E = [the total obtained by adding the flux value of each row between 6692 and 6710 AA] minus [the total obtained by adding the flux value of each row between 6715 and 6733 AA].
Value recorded -44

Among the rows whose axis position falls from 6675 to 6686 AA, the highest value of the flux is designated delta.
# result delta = 112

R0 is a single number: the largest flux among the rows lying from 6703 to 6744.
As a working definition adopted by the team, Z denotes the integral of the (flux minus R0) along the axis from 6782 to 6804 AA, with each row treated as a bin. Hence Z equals -379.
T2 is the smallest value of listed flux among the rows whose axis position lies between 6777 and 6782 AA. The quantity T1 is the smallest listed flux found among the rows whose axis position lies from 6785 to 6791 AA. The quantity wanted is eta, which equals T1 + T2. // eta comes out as 195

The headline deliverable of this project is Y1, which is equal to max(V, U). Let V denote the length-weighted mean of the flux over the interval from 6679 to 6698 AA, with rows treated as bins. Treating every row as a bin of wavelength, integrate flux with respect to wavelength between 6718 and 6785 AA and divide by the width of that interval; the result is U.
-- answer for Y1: 111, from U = 111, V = 110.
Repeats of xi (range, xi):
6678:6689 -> 10.30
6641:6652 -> 10.72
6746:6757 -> 10.72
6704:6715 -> 10.54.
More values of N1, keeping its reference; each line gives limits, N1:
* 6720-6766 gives 5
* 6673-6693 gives 3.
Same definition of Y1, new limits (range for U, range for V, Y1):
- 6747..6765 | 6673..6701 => 112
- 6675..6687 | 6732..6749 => 112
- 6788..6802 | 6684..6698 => 111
